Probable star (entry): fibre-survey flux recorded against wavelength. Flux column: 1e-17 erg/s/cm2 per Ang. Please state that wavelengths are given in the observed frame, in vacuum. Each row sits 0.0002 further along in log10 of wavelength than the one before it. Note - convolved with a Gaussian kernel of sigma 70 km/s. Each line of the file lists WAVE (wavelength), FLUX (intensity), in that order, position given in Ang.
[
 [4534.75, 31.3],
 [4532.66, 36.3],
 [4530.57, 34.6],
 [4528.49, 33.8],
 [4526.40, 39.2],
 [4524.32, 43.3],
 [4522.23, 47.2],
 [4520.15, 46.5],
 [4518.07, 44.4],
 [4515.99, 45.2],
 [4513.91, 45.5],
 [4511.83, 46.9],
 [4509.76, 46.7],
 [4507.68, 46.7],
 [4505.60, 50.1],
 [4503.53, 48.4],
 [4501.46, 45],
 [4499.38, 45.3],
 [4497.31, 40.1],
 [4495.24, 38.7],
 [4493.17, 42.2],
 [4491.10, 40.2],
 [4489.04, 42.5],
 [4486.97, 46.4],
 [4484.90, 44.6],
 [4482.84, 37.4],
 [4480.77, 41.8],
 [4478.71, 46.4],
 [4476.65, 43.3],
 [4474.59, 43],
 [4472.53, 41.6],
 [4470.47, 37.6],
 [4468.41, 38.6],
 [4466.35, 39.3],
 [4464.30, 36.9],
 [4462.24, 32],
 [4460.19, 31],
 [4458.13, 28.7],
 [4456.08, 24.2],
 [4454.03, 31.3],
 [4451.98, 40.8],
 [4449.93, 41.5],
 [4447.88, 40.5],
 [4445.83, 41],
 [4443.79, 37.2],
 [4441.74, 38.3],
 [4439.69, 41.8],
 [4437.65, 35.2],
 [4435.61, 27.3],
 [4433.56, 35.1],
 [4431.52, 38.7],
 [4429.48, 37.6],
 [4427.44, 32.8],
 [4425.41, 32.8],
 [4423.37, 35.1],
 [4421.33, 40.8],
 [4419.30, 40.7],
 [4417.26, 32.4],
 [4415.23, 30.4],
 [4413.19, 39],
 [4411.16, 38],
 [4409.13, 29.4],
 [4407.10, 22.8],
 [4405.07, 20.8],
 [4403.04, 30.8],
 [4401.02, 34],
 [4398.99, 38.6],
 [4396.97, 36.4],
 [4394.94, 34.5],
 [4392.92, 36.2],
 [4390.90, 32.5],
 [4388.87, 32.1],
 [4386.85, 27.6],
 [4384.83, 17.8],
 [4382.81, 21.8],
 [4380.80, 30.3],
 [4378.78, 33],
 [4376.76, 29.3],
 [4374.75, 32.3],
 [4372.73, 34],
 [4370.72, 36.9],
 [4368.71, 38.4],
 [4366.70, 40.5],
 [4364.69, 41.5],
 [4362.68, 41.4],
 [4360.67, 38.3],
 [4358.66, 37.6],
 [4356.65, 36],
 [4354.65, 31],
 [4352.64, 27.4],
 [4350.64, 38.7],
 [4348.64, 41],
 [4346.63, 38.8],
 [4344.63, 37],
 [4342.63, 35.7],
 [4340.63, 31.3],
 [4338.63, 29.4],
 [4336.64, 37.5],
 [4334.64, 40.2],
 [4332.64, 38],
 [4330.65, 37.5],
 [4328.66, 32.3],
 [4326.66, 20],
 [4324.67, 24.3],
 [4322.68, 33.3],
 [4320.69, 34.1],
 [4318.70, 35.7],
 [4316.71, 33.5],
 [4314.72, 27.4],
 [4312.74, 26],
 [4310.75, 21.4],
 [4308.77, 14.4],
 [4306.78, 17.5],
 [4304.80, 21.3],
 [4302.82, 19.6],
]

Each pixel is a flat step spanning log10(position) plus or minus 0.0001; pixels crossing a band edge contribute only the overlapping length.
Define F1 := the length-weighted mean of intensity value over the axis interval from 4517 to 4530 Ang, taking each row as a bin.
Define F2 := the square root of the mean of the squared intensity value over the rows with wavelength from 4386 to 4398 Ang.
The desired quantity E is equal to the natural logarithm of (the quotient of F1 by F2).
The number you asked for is 0.23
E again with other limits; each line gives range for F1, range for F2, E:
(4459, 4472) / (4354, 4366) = -0.05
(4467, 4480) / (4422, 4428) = 0.22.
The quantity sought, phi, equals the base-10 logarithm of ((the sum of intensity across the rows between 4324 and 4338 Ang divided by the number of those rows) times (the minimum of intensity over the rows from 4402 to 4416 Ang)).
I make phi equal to 2.834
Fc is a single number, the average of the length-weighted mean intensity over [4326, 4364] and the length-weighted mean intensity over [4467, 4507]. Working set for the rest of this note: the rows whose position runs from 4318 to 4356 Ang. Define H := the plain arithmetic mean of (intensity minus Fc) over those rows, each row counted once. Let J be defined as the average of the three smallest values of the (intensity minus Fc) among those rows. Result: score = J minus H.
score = -10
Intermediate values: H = -5.2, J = -15.2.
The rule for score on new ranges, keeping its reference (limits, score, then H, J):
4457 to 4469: -4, -4.7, -8.5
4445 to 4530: -13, 2.0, -11.1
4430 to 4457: -9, -2.7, -11.5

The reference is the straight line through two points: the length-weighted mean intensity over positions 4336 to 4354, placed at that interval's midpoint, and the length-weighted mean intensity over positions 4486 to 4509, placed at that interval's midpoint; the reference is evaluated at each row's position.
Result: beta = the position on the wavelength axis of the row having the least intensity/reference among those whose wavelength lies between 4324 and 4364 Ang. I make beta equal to 4326.66 Ang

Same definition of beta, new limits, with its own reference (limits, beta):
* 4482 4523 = 4482.84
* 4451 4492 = 4456.08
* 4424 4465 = 4456.08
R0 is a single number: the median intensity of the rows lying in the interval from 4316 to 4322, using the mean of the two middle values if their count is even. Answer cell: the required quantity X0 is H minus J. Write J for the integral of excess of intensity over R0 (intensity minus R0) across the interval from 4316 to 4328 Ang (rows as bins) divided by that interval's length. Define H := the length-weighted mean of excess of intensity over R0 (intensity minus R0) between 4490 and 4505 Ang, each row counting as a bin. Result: 13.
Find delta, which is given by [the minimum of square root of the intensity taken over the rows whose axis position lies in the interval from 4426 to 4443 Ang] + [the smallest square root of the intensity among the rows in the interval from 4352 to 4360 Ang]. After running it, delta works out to 10.5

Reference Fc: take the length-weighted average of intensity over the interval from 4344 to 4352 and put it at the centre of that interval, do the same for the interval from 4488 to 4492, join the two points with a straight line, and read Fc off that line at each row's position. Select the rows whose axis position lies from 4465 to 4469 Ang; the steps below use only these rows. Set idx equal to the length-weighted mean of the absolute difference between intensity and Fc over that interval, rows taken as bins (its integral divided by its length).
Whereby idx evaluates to 2.1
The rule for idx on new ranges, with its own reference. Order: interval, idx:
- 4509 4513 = 4.9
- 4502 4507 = 6.9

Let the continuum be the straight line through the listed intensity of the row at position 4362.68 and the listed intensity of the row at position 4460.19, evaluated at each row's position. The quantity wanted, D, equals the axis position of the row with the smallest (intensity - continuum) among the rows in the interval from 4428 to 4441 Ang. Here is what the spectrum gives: 4435.61 Ang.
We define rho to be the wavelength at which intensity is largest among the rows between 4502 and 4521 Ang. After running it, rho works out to 4505.60 Ang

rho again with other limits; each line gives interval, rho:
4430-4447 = 4439.69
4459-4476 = 4474.59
